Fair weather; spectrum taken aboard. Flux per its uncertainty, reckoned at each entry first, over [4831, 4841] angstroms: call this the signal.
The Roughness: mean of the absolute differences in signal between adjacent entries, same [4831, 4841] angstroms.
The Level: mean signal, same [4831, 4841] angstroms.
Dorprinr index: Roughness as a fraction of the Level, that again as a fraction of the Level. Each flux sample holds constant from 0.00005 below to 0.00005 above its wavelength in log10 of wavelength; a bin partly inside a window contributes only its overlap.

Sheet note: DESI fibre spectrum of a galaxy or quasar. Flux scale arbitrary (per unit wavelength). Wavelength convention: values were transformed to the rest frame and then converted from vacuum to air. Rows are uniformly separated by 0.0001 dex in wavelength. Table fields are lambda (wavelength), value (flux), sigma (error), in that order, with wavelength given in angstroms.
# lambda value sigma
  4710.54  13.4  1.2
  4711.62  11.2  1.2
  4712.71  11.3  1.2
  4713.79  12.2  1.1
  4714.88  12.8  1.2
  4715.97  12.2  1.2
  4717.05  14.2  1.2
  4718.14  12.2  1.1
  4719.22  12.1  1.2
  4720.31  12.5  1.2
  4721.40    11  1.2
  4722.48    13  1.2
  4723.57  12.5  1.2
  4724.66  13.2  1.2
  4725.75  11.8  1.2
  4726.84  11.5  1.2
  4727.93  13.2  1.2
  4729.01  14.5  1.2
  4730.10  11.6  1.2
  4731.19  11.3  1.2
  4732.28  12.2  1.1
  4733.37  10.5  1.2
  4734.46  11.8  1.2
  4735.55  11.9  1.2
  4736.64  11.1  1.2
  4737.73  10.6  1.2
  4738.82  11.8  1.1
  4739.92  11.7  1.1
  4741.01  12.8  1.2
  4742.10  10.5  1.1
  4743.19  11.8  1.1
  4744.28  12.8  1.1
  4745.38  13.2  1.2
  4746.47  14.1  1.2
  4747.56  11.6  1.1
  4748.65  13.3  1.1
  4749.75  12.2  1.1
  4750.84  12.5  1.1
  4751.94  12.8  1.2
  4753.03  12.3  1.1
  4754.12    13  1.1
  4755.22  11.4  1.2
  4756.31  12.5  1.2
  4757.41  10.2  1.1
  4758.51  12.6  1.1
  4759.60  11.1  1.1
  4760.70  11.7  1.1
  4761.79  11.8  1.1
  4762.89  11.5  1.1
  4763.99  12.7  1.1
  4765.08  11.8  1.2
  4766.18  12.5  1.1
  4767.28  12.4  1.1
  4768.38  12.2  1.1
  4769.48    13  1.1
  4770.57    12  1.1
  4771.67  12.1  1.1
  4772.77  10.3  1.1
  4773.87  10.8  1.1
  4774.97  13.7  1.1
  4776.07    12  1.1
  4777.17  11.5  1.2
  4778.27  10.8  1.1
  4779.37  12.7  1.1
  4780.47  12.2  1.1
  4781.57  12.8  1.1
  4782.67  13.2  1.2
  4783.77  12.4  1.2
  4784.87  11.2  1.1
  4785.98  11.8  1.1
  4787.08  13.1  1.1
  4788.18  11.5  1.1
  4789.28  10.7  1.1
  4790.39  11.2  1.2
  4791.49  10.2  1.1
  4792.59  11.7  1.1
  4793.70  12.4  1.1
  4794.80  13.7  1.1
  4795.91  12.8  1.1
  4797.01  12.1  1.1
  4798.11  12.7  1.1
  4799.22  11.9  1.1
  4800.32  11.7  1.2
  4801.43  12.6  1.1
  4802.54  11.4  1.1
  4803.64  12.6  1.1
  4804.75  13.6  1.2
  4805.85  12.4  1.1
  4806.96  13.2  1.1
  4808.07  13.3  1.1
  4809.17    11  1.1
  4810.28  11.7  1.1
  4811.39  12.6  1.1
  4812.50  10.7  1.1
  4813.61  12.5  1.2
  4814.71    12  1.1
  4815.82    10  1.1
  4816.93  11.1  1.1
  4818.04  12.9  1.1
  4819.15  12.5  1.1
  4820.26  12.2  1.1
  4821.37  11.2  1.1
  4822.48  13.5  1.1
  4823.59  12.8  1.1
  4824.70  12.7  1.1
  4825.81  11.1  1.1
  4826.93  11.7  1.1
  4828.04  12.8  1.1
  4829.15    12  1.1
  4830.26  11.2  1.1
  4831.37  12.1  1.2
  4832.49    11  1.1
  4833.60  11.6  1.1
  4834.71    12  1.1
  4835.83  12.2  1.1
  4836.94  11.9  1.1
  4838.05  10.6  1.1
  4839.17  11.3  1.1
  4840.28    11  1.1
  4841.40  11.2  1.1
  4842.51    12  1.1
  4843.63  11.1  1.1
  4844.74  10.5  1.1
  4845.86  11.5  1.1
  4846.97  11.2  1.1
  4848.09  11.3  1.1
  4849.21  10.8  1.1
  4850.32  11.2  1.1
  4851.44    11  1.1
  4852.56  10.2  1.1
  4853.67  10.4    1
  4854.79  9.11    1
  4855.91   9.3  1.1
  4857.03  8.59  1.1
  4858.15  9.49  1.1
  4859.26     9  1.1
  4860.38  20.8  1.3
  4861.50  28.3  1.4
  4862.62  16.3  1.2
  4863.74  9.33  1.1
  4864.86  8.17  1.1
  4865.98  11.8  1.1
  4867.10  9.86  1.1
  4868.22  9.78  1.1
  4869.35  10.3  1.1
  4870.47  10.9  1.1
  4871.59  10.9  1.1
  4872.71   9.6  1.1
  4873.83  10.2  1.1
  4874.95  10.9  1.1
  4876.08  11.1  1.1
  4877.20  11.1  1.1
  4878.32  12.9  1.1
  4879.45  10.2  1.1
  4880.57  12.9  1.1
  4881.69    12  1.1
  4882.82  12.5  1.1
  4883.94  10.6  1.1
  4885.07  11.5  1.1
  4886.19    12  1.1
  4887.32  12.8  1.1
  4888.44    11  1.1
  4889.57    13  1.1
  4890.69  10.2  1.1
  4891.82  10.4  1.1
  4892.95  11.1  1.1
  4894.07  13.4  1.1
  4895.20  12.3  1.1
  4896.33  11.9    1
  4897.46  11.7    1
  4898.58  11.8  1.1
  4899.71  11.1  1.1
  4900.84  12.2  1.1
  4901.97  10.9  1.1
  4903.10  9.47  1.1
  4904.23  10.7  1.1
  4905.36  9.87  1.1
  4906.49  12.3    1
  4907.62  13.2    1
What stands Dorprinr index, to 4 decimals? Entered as 0.0041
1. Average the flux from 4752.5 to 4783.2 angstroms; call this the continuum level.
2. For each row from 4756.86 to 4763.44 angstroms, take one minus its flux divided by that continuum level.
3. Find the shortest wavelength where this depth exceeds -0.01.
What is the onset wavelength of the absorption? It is 4757.41 angstroms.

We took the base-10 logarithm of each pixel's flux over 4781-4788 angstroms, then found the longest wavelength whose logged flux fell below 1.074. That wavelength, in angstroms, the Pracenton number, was 4785.98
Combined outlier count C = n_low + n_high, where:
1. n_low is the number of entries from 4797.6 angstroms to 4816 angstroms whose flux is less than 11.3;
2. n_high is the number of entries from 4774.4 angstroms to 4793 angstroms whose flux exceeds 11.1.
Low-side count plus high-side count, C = 17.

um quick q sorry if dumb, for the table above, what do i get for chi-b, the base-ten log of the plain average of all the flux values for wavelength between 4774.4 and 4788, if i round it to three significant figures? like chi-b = 1.09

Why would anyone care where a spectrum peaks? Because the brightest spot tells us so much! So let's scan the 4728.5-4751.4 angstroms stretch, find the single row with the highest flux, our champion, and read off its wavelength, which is 4729.01 angstroms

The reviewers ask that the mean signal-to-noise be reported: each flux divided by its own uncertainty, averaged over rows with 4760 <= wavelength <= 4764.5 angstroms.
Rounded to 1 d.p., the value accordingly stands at 10.8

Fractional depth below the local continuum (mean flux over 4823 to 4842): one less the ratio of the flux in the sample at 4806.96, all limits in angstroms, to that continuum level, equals -0.13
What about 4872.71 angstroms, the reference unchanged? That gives 0.18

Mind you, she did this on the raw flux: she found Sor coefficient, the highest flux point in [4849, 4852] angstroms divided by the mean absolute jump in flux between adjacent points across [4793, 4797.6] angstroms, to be 12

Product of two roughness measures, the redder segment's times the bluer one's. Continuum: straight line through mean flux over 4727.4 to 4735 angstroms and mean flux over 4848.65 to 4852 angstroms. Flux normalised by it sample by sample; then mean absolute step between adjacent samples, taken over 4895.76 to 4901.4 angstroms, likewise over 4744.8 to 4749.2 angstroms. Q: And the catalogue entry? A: 0.007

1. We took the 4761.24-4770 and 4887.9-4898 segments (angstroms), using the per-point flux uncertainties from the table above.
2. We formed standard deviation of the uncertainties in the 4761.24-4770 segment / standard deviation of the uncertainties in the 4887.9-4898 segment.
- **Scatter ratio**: 0.8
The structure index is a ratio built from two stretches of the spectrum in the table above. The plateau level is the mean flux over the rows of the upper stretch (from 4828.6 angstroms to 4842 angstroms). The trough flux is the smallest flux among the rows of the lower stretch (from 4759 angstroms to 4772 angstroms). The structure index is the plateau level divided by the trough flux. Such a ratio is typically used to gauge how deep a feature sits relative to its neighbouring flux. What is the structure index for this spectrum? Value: 1.04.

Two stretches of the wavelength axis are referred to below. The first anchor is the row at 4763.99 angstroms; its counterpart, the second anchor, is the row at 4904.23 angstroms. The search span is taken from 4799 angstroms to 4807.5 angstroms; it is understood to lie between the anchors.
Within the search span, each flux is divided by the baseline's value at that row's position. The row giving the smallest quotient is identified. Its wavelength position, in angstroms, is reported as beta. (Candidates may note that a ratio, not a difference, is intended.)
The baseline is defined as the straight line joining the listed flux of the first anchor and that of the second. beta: 4802.54 angstroms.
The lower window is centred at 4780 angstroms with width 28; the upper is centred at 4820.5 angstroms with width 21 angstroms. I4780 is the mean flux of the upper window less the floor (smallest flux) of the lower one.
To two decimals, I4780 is 1.76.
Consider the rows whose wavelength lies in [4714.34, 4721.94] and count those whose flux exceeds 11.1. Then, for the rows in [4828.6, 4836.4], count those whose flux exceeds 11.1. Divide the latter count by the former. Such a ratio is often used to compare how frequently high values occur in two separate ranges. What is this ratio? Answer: 1.0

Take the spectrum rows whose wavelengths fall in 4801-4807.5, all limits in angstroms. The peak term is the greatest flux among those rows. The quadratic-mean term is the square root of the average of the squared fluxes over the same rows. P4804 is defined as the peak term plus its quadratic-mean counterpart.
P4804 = 26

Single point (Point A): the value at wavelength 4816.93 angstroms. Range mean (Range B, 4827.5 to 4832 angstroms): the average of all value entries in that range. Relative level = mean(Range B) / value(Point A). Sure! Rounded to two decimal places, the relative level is 1.08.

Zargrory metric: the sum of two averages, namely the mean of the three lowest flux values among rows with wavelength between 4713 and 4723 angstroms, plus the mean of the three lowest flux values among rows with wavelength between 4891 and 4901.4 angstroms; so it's 22.6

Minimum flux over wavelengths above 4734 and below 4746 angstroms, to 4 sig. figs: 10.50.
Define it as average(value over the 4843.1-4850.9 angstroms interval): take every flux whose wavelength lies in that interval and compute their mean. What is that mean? 11.1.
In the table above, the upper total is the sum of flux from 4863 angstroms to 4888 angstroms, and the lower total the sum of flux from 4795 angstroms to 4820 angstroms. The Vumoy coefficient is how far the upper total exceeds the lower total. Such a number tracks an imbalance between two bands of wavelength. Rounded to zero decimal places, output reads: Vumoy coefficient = -26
